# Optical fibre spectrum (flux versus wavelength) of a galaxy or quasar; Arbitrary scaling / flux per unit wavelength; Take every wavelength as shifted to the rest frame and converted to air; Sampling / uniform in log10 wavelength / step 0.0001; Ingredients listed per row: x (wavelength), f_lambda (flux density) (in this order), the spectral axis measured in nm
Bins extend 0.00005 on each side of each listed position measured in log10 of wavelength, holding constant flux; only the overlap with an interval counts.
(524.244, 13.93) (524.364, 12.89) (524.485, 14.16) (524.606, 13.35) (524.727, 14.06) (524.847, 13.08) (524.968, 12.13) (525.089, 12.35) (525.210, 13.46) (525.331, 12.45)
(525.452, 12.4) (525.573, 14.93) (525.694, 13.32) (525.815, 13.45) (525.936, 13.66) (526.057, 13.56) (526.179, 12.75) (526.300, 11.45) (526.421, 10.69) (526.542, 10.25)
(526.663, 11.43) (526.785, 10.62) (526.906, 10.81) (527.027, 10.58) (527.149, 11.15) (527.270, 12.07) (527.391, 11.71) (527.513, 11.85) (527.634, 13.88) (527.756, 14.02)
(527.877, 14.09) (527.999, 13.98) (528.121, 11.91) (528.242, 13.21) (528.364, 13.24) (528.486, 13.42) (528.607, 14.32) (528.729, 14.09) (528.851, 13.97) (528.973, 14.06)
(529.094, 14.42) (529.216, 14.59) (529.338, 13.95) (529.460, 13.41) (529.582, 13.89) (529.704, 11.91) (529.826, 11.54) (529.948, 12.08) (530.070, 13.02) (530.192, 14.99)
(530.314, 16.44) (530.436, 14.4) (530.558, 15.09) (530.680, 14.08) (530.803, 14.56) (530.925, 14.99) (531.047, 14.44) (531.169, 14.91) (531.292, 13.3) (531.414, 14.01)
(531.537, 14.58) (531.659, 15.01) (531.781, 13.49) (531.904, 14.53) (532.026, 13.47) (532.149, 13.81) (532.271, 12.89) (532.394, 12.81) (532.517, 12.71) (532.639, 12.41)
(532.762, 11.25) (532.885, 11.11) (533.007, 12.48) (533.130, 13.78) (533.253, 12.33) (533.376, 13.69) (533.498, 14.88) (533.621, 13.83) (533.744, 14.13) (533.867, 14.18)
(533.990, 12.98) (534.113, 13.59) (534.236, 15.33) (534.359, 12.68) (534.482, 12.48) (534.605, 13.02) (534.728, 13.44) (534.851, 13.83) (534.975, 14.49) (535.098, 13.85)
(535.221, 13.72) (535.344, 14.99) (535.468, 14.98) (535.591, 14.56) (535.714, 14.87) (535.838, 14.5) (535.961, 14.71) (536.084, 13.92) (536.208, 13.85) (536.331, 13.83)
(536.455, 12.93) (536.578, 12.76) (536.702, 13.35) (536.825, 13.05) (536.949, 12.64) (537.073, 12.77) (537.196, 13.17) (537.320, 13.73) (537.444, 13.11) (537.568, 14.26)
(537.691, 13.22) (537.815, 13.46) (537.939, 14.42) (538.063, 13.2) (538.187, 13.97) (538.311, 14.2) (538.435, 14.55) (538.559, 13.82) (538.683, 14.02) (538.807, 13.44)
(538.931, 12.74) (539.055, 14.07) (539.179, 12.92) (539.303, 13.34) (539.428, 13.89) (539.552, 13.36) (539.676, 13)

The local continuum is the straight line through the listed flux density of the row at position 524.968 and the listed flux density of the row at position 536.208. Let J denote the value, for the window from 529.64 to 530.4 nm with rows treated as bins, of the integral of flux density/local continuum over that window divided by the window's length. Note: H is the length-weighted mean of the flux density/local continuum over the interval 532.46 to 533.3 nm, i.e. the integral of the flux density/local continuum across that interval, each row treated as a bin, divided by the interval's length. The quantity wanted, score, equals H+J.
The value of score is 1.96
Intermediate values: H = 0.92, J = 1.04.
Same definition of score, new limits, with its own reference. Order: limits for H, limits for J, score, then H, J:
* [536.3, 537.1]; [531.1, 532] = 2.02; 0.94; 1.08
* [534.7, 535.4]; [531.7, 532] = 2.09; 1.03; 1.06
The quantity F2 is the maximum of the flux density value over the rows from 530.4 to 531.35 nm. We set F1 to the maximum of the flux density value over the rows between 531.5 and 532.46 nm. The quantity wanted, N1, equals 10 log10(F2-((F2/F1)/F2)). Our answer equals 11.77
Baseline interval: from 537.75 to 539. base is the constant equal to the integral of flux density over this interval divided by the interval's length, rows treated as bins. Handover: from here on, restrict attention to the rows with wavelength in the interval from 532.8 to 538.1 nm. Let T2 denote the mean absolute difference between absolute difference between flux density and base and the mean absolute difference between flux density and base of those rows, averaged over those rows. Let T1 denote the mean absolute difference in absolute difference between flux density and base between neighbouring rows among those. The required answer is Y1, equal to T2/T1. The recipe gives 0.81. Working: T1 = 0.52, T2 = 0.42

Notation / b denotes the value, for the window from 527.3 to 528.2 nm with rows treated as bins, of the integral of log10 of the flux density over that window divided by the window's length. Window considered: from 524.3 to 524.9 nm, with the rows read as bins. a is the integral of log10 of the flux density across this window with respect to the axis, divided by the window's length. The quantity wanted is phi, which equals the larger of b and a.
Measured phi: 1.13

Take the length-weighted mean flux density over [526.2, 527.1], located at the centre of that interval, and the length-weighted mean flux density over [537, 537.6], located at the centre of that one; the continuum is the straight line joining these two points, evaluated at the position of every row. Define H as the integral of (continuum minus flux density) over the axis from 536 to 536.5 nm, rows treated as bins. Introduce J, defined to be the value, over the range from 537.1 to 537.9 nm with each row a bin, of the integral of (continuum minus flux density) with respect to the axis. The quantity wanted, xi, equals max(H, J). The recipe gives -0.080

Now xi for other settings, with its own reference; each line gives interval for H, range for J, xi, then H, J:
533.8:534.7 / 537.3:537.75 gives -0.079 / -0.7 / -0.08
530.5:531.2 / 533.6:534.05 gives -0.552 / -2.0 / -0.55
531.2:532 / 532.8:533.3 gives 0.002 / -1.7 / 0.00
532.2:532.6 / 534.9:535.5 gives -0.231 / -0.2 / -0.90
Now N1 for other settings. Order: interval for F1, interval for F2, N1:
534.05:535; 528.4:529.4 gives 11.62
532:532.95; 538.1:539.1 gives 11.61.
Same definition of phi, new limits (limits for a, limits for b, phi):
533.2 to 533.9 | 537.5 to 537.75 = 1.14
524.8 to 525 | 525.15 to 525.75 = 1.12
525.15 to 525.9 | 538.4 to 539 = 1.14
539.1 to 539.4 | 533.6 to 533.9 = 1.15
